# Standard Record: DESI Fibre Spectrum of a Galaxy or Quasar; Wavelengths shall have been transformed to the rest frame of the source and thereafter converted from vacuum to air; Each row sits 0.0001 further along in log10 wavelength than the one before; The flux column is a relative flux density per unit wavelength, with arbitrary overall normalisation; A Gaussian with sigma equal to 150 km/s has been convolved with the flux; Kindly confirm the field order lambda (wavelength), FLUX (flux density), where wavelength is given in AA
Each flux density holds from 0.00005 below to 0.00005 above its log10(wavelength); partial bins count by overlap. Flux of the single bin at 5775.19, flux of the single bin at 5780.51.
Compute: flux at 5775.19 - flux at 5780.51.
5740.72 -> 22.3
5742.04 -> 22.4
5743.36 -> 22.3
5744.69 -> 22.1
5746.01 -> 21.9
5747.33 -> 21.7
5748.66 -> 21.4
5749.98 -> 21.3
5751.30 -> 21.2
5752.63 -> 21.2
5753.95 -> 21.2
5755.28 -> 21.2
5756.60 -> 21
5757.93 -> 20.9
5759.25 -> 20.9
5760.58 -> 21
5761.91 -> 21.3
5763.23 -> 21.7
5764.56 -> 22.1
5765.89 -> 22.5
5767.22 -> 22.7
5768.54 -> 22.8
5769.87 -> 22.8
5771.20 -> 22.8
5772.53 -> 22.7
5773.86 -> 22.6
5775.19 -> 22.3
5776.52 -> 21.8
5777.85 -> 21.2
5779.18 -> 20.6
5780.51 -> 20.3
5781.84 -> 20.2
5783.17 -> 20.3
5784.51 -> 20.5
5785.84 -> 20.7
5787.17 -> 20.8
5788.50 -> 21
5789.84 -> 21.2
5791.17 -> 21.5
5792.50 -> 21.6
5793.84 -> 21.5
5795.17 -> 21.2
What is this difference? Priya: 2.0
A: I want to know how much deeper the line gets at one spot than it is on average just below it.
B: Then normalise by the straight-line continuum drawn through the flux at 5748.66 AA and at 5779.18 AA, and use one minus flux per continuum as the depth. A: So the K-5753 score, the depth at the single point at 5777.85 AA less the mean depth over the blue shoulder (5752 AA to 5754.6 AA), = -0.031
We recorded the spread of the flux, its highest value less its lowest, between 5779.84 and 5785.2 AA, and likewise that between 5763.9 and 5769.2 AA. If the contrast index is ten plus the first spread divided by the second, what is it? 10.4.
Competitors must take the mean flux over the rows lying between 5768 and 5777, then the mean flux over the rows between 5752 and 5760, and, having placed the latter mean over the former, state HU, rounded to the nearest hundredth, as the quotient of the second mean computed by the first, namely 0.93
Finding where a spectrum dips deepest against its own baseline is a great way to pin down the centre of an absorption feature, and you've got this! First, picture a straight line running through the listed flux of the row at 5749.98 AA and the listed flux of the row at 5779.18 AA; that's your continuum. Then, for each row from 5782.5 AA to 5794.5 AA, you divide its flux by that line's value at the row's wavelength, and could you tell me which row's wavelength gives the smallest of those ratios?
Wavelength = 5783.17 AA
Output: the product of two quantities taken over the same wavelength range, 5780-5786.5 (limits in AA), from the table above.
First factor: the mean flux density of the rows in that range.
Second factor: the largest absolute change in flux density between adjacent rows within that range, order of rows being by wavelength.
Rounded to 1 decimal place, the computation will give 4.1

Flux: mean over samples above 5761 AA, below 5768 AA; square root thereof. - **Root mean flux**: 4.70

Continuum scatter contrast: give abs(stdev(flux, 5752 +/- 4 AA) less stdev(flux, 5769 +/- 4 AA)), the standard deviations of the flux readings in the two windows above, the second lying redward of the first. 0.03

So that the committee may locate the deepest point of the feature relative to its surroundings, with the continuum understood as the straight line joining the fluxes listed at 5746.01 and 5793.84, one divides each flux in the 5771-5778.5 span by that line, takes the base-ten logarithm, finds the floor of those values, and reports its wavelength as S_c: 5777.85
